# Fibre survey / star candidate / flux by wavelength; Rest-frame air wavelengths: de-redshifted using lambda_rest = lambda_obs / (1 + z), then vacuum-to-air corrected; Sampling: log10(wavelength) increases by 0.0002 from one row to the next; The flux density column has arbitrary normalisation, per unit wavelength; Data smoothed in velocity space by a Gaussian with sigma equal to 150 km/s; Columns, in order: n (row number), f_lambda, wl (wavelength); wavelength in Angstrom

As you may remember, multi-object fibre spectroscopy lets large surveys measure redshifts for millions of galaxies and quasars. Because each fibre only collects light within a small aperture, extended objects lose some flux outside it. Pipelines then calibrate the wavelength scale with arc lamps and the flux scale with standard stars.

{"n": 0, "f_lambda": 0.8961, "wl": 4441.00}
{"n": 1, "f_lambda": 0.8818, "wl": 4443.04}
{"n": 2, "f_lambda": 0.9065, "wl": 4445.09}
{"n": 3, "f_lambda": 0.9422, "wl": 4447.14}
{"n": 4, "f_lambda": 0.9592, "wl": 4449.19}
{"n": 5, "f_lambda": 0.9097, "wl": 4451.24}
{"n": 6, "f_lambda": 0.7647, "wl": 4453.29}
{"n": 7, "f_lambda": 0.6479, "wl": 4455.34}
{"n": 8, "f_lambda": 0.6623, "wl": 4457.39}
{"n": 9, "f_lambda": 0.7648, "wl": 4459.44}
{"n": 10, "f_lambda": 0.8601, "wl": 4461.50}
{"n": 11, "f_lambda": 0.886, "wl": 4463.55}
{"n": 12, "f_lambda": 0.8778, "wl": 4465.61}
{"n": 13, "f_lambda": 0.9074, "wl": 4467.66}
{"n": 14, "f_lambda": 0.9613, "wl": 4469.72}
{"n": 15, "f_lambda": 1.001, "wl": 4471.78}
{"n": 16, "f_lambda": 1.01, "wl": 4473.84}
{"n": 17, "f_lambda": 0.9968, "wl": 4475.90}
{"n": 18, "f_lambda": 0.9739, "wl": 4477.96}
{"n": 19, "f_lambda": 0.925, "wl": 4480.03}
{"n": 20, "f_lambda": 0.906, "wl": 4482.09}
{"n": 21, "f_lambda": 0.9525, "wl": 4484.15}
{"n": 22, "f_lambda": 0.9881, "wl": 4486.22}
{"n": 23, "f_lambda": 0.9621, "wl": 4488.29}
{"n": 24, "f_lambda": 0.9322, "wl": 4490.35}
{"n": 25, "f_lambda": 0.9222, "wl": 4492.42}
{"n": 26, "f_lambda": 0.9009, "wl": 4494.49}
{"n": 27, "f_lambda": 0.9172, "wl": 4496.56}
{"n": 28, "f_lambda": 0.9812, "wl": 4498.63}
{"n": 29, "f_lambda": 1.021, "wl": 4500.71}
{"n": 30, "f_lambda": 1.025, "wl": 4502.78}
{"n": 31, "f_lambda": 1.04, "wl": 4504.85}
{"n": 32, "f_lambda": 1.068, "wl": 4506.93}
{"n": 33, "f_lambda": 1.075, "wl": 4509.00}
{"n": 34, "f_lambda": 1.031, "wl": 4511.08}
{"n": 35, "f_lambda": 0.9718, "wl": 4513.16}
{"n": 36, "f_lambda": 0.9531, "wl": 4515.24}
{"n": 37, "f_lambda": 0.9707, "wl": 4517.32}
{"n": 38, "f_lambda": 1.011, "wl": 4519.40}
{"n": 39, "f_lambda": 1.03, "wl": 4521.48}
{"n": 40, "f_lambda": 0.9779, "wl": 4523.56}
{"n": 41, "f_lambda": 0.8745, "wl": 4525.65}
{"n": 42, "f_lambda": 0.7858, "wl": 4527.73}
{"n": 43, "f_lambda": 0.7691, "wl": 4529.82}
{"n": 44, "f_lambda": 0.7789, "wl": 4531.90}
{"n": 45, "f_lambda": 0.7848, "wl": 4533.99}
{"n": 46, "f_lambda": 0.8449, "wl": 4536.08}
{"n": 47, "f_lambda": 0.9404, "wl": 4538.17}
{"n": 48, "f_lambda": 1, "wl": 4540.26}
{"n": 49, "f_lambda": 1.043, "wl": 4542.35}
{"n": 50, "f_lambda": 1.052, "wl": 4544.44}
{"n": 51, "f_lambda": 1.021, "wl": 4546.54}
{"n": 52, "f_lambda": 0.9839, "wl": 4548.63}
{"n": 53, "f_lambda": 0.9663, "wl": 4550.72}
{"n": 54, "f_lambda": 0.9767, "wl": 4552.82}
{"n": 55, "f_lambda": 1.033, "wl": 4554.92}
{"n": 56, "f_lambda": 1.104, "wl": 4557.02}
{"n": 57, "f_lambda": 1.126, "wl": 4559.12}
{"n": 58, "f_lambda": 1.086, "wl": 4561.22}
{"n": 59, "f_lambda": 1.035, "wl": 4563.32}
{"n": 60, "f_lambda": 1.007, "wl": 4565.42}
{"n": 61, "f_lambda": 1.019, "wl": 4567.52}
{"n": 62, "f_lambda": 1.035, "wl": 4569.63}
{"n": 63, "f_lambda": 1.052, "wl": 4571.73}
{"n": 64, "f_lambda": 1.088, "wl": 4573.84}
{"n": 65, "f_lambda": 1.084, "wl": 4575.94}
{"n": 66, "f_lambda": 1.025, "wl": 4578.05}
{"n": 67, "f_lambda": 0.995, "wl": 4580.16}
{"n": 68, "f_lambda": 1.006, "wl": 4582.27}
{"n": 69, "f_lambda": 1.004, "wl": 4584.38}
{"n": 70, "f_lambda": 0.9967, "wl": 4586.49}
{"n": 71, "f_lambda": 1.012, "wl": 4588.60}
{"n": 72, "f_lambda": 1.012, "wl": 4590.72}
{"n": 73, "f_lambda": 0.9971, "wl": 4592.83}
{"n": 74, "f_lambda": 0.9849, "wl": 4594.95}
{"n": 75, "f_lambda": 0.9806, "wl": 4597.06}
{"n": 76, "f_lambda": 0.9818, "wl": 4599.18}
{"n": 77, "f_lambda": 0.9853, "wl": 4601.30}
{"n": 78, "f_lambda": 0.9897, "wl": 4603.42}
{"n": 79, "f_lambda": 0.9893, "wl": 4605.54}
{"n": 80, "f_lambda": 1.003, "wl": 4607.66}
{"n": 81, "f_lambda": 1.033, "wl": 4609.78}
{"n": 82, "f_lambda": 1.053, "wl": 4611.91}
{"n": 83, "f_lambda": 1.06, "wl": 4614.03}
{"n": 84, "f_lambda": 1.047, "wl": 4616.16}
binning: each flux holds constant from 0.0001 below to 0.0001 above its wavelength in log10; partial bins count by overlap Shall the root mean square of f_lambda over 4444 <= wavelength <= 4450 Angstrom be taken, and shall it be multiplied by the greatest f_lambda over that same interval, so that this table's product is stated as 0.90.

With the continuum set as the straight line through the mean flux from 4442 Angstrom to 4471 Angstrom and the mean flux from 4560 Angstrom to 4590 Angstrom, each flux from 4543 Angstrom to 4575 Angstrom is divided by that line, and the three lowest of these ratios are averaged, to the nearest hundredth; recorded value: 0.98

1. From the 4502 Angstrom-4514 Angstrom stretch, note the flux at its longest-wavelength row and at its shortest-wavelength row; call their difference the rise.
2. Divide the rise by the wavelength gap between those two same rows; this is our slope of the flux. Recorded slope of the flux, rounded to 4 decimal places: -0.0051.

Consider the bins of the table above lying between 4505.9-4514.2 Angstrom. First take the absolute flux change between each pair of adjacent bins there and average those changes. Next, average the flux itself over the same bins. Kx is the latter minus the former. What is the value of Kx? 1.00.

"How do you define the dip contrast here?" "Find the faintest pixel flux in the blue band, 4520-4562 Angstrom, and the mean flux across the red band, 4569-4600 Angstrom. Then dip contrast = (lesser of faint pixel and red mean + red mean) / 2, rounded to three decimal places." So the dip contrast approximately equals 0.893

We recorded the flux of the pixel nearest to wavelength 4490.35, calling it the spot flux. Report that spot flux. 0.9322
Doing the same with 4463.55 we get 0.886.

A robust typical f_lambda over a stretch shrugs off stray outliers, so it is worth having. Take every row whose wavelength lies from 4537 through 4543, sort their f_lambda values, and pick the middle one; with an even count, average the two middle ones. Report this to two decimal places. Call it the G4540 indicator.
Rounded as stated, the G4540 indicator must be 1.00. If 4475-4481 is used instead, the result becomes 0.97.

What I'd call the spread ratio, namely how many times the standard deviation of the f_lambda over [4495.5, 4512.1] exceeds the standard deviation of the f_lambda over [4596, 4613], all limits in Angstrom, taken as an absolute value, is 1.9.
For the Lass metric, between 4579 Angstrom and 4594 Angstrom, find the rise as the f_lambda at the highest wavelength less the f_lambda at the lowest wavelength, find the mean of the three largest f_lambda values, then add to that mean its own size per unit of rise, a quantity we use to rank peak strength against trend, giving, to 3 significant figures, 482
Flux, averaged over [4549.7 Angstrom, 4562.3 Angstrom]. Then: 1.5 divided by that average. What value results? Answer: 1.43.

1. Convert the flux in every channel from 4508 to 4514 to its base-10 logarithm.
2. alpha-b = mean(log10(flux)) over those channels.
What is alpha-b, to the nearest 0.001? 0.011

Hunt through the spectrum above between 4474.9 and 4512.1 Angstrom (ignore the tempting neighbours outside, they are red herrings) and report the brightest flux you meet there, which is 1.075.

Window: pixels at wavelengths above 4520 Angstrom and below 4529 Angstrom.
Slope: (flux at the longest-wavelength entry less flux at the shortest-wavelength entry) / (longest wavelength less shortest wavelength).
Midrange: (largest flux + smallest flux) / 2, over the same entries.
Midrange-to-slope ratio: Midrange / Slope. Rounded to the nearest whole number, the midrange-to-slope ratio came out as -23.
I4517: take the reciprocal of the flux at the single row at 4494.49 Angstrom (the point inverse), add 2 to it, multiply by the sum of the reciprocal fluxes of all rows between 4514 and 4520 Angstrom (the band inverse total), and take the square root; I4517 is 3.09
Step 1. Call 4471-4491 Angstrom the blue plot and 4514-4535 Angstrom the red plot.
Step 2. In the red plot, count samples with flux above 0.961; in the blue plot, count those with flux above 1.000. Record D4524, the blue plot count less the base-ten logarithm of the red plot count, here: 1.4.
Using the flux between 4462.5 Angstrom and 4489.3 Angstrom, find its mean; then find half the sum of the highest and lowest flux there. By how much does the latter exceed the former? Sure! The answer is -0.01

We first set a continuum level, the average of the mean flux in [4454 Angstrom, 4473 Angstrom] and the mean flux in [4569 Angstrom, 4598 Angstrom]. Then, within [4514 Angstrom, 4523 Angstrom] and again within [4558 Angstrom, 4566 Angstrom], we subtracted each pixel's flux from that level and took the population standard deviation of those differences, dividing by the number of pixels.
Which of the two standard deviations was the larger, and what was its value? 0.046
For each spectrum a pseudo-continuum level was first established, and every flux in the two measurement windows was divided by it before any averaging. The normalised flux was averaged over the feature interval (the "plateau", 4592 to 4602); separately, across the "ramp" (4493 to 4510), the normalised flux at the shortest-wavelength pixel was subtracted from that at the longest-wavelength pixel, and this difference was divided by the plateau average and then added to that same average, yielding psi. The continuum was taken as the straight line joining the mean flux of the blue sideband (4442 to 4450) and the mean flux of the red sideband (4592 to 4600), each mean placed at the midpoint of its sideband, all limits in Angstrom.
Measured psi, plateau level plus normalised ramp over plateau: 1.18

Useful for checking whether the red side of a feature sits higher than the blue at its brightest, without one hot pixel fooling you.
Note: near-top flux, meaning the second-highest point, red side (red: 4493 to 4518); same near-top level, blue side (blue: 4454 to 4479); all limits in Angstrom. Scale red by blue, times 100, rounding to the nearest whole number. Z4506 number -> 107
